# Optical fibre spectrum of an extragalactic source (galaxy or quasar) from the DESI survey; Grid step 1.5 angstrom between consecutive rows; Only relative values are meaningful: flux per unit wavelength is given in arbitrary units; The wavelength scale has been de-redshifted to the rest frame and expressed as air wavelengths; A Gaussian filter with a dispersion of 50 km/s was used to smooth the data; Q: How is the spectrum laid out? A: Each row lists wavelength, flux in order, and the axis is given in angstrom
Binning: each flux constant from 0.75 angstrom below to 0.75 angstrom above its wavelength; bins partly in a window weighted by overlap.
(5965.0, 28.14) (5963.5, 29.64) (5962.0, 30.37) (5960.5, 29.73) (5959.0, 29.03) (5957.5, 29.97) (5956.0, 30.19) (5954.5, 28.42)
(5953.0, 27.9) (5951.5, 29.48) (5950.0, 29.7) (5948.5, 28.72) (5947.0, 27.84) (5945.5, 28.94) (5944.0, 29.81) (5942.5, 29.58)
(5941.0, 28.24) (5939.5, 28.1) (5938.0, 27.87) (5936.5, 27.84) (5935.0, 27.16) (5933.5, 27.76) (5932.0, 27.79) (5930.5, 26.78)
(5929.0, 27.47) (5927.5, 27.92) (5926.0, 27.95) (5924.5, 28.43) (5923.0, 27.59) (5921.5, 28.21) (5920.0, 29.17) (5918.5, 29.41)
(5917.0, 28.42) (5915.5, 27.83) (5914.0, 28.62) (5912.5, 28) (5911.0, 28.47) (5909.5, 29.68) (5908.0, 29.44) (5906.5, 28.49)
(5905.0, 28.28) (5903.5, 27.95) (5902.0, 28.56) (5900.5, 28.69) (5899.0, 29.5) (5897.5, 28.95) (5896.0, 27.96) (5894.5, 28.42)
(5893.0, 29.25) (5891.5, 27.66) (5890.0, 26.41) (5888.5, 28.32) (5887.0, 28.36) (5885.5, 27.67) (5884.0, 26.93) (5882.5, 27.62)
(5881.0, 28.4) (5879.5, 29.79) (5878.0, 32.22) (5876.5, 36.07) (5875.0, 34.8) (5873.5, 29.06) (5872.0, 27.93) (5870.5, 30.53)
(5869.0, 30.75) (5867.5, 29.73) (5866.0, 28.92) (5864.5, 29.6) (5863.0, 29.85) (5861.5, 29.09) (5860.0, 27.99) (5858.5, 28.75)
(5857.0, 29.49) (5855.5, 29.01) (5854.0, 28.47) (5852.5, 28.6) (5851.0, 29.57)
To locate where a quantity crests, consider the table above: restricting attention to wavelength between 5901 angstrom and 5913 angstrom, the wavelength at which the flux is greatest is 5909.5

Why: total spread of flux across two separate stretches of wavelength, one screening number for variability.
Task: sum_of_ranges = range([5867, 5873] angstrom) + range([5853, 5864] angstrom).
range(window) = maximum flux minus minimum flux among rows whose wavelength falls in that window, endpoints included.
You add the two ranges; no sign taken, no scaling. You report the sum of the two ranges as 4.7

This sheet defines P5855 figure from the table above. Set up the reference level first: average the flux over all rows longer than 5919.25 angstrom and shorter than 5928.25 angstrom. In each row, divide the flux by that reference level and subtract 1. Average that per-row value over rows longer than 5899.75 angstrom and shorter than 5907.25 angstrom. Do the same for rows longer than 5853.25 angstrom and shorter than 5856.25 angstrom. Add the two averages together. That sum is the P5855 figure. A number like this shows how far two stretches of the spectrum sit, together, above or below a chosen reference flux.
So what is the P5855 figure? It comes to 0.025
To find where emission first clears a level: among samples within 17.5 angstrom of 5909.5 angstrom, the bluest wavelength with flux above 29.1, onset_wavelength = 5893.0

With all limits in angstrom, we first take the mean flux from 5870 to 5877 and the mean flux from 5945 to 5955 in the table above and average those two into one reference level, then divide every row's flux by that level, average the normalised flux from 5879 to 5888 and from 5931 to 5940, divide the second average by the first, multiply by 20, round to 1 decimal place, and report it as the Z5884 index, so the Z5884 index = 19.7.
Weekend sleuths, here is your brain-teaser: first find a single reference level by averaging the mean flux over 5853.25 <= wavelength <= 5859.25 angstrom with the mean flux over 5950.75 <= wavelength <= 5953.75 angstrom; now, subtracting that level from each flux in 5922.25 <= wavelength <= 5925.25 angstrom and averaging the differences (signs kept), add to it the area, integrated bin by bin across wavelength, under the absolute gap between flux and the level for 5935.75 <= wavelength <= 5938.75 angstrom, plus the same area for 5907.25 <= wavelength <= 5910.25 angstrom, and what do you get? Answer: 4.3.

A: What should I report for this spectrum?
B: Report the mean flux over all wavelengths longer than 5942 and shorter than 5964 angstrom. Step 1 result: 29.3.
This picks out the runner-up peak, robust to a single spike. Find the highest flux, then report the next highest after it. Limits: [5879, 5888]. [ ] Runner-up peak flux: 28.4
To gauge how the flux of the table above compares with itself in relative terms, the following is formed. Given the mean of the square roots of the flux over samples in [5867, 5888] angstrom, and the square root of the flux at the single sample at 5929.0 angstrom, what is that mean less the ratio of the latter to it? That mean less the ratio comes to 4.51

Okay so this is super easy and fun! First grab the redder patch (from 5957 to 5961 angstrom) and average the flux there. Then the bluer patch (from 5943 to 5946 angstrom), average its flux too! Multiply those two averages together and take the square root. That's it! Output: 29.5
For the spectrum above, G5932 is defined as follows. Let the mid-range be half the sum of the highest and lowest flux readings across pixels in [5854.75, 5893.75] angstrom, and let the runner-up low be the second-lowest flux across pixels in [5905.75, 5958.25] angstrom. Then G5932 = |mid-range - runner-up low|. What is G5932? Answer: 4.1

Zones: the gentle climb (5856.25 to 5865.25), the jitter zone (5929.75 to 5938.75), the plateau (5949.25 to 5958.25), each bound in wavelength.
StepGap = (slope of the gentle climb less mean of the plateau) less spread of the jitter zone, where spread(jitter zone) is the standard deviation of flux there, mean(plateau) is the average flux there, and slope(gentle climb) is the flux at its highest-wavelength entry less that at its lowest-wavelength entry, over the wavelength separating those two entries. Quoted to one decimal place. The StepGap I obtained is -29.7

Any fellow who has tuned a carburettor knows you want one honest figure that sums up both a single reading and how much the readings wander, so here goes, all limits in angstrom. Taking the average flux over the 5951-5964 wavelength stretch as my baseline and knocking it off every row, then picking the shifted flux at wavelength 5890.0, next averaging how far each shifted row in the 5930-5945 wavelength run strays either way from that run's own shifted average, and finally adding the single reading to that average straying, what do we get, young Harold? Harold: -2.3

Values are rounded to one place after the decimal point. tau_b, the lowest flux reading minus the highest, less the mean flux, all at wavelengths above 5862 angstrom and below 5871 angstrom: -31.7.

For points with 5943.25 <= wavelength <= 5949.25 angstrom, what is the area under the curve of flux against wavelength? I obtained 173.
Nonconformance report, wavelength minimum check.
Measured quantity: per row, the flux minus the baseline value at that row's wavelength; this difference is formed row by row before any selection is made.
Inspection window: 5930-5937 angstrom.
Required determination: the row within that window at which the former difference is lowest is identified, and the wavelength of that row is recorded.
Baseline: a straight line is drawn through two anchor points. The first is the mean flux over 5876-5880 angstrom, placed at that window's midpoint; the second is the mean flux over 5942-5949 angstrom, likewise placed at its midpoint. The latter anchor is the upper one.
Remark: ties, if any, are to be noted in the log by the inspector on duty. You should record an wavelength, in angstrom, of 5930.5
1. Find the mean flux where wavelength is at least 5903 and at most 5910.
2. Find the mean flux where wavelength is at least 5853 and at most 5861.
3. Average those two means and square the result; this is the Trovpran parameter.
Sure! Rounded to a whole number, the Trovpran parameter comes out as 827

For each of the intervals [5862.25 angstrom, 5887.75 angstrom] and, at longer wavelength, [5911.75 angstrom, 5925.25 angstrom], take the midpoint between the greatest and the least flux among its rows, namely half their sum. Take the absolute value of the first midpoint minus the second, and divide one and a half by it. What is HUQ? 0.5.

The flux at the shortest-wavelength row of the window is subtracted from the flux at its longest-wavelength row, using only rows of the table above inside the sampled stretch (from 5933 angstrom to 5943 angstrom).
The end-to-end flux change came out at 1.8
